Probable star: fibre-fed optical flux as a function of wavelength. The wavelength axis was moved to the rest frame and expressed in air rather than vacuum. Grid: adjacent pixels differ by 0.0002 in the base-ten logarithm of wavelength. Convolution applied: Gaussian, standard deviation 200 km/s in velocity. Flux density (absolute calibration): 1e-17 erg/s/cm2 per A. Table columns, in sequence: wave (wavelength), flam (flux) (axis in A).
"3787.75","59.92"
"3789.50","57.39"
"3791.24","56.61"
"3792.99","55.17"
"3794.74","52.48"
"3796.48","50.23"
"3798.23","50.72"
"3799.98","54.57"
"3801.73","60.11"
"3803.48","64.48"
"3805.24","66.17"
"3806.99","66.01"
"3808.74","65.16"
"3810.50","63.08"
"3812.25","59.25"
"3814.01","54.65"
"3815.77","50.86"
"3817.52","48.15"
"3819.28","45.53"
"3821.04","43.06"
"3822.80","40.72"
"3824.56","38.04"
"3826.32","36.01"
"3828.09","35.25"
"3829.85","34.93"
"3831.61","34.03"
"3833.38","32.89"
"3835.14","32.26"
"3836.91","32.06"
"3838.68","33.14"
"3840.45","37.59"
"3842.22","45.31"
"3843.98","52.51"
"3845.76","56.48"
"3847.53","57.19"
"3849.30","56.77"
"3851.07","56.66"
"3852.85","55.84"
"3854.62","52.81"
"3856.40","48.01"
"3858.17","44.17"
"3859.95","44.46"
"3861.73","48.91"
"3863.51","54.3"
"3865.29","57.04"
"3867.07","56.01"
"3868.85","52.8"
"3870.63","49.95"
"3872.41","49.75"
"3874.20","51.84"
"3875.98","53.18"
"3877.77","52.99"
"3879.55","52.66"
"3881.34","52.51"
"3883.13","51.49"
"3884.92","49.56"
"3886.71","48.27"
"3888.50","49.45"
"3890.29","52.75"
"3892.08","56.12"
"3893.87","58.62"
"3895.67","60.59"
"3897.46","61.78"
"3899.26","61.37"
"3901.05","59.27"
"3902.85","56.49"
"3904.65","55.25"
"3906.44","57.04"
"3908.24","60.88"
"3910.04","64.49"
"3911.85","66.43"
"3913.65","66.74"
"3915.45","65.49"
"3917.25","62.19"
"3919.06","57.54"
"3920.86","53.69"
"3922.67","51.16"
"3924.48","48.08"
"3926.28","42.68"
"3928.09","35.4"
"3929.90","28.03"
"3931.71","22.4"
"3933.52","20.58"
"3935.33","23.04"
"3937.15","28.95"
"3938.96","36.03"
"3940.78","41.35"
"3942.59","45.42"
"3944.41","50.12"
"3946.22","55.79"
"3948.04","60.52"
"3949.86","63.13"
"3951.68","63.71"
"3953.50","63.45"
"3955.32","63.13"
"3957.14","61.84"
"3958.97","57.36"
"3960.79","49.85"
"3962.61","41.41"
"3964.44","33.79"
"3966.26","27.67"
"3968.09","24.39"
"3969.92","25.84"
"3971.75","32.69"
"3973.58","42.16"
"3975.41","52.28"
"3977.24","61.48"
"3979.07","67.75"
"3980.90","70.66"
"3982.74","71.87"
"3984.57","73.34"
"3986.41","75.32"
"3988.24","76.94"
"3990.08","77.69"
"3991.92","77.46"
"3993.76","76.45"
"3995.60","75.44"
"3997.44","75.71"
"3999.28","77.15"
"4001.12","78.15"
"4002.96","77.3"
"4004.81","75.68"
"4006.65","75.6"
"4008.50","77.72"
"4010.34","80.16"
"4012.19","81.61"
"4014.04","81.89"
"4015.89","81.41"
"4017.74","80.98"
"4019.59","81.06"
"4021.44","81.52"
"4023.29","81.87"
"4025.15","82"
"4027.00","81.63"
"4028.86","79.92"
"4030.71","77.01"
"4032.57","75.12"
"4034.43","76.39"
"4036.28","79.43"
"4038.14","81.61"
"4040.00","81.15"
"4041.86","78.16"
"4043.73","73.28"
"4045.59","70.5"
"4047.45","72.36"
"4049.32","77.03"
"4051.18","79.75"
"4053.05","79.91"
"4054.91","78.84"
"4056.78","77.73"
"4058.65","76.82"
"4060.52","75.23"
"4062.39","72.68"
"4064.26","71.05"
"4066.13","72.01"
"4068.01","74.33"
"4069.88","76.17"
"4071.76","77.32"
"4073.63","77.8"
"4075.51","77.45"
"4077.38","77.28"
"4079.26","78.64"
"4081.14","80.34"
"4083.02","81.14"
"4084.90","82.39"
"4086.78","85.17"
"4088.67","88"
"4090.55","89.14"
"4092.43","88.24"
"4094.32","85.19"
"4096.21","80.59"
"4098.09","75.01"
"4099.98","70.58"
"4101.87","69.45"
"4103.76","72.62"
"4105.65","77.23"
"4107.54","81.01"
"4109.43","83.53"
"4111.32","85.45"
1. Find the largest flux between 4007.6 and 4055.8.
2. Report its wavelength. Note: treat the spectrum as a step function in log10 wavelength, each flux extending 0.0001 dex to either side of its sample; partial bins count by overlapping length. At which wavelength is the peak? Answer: 4025.15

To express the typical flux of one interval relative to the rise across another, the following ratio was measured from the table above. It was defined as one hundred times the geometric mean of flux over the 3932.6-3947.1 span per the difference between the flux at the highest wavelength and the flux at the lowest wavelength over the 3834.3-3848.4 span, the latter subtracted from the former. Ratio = 143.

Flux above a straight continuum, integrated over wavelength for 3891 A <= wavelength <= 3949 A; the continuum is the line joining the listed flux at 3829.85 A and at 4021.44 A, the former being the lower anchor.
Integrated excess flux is -374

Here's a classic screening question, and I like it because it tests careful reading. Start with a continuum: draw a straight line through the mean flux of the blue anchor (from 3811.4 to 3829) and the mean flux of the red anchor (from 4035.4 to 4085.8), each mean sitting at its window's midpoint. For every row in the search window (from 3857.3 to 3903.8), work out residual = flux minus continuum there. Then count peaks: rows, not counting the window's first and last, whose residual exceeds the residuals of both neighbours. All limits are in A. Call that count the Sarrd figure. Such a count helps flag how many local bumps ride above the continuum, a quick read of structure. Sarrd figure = 3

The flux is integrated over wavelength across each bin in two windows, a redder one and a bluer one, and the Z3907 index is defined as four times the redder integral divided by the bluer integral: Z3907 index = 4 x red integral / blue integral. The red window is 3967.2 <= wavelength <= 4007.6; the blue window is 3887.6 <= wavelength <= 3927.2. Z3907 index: 4.6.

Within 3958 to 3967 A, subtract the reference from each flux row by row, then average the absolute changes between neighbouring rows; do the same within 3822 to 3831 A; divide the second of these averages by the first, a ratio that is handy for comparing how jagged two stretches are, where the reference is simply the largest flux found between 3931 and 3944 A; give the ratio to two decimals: 0.20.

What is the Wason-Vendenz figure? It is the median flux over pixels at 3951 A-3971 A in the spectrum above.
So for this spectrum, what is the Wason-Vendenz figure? 50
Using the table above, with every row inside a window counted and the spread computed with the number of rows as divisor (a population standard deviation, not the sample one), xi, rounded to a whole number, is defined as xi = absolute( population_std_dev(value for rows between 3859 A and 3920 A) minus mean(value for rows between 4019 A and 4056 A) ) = 73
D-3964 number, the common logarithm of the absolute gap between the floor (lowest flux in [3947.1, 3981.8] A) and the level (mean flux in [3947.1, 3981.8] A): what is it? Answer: 1.42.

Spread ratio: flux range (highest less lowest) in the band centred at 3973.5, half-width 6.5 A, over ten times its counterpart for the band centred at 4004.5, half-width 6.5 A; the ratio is 1.0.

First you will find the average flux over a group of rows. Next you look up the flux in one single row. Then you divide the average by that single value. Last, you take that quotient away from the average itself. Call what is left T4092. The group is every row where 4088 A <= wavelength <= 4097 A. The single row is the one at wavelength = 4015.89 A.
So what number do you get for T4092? 85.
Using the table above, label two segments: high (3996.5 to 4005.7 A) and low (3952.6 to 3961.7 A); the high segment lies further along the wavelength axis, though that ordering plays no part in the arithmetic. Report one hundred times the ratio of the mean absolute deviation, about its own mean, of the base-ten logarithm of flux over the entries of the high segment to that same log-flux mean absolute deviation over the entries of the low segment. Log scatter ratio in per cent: 15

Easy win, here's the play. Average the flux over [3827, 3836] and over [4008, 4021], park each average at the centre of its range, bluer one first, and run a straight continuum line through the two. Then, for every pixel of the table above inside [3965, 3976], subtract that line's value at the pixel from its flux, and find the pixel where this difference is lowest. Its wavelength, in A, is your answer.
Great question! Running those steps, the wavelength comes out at 3968.09 A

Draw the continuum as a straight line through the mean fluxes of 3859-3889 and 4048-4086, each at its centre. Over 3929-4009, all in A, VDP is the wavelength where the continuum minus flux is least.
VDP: 3990.08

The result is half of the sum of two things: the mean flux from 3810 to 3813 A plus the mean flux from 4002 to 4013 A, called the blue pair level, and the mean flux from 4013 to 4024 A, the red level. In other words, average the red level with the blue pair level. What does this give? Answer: 110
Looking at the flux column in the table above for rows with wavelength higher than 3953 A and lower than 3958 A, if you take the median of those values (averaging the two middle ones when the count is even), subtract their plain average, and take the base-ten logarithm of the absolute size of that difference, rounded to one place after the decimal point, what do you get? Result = -0.5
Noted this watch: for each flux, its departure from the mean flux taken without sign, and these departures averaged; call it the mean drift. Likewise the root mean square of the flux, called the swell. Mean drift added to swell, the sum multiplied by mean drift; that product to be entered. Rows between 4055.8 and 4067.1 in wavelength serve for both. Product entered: 179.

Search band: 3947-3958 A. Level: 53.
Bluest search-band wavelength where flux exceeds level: 3948.04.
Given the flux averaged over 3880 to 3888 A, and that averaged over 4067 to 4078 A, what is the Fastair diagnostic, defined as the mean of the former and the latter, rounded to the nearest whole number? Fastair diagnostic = 64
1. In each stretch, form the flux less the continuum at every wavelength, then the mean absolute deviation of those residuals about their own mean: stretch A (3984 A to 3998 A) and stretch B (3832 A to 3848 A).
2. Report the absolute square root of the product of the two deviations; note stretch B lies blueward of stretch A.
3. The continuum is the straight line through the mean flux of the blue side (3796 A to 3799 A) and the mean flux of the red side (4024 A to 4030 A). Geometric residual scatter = 3.1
